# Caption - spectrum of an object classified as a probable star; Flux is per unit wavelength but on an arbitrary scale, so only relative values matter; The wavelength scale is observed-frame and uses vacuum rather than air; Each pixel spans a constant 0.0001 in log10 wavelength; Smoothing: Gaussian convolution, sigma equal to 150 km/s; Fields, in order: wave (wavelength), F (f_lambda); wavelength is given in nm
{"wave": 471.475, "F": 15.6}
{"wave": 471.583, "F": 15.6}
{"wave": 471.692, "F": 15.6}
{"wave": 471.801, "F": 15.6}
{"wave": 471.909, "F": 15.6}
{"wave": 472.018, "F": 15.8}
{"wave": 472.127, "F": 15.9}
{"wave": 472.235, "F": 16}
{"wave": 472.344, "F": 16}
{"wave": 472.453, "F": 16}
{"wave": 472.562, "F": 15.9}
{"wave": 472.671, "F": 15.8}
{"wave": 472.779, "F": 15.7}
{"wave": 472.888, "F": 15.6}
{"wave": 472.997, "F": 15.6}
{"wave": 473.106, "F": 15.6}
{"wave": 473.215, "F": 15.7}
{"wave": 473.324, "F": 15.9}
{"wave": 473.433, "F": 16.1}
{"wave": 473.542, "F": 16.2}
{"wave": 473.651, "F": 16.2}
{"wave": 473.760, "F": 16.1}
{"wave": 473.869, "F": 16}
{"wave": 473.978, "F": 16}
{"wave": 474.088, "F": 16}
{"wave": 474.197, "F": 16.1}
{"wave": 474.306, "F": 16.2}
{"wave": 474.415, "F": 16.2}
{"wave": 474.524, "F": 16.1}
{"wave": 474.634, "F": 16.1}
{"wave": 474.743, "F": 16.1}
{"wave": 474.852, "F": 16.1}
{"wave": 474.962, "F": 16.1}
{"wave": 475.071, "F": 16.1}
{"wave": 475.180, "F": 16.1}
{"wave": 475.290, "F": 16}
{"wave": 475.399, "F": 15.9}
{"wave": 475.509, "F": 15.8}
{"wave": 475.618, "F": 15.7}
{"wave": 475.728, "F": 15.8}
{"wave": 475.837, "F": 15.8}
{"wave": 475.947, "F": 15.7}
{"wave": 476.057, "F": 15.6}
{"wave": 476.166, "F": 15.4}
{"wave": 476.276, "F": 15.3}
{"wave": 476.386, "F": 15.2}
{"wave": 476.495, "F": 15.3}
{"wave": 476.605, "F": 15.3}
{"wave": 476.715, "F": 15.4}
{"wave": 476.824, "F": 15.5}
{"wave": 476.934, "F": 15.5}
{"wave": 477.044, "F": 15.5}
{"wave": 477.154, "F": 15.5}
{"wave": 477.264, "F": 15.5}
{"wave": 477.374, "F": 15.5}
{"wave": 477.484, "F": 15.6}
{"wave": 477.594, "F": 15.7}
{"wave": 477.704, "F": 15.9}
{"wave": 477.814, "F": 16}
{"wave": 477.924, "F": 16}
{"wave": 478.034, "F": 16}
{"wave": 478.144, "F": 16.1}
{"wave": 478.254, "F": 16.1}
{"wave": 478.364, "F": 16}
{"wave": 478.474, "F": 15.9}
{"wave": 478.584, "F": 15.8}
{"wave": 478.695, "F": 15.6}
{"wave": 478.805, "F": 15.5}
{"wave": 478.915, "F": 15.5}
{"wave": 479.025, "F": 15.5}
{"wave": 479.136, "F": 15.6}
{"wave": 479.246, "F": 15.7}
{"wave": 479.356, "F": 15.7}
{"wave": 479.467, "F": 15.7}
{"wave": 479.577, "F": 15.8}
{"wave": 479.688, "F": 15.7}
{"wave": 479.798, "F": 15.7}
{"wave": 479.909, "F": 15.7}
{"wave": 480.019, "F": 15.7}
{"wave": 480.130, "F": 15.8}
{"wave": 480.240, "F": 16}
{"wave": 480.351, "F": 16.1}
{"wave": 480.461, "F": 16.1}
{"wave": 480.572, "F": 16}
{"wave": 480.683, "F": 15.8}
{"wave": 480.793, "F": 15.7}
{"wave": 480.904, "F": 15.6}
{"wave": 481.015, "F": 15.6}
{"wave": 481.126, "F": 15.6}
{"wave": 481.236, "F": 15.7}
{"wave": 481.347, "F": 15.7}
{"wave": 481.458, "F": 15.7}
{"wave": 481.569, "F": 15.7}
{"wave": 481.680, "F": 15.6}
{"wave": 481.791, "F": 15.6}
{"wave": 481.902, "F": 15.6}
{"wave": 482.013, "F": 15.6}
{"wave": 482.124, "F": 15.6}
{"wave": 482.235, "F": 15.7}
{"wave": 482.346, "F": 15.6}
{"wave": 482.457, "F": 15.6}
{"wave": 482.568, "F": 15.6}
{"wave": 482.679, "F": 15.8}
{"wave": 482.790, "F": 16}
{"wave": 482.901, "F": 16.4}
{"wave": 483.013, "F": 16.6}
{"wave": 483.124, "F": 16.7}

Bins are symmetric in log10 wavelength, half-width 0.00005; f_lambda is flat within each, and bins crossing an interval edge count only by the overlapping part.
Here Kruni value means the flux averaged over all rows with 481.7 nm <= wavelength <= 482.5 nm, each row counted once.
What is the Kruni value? 15.61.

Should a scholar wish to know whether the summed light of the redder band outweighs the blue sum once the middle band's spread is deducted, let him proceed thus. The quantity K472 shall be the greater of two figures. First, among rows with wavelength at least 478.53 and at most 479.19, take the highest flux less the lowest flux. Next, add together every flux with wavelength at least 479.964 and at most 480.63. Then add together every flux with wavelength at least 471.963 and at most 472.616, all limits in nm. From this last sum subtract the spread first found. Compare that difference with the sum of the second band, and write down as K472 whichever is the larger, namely 95.7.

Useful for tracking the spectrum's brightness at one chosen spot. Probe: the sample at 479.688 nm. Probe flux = 15.7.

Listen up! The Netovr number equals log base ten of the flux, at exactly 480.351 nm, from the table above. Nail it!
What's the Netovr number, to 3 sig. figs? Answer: 1.21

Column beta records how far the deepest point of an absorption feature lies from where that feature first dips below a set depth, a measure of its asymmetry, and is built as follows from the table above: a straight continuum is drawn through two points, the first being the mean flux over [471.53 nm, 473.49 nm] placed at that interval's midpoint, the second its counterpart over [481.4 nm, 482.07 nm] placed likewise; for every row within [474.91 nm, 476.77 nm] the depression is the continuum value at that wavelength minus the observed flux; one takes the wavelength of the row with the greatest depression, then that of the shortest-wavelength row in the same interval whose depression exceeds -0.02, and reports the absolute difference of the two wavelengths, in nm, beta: 0.77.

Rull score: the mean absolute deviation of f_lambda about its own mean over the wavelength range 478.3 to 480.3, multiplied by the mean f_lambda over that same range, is 1.75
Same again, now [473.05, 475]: 1.90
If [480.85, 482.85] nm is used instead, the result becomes 1.17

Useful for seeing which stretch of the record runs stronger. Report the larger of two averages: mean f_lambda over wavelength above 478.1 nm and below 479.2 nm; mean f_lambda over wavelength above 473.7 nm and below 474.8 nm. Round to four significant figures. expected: 16.09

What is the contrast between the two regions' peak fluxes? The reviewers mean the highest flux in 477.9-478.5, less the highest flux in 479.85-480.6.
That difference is 0.0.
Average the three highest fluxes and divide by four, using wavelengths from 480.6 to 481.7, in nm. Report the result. 3.93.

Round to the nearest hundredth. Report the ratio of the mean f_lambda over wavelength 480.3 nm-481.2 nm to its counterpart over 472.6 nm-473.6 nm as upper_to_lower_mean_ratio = 1.00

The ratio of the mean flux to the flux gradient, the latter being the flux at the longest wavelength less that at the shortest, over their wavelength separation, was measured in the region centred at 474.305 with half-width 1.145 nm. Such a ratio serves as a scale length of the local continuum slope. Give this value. 175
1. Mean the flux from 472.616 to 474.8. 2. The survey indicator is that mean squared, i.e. 255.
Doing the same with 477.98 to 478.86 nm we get 252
